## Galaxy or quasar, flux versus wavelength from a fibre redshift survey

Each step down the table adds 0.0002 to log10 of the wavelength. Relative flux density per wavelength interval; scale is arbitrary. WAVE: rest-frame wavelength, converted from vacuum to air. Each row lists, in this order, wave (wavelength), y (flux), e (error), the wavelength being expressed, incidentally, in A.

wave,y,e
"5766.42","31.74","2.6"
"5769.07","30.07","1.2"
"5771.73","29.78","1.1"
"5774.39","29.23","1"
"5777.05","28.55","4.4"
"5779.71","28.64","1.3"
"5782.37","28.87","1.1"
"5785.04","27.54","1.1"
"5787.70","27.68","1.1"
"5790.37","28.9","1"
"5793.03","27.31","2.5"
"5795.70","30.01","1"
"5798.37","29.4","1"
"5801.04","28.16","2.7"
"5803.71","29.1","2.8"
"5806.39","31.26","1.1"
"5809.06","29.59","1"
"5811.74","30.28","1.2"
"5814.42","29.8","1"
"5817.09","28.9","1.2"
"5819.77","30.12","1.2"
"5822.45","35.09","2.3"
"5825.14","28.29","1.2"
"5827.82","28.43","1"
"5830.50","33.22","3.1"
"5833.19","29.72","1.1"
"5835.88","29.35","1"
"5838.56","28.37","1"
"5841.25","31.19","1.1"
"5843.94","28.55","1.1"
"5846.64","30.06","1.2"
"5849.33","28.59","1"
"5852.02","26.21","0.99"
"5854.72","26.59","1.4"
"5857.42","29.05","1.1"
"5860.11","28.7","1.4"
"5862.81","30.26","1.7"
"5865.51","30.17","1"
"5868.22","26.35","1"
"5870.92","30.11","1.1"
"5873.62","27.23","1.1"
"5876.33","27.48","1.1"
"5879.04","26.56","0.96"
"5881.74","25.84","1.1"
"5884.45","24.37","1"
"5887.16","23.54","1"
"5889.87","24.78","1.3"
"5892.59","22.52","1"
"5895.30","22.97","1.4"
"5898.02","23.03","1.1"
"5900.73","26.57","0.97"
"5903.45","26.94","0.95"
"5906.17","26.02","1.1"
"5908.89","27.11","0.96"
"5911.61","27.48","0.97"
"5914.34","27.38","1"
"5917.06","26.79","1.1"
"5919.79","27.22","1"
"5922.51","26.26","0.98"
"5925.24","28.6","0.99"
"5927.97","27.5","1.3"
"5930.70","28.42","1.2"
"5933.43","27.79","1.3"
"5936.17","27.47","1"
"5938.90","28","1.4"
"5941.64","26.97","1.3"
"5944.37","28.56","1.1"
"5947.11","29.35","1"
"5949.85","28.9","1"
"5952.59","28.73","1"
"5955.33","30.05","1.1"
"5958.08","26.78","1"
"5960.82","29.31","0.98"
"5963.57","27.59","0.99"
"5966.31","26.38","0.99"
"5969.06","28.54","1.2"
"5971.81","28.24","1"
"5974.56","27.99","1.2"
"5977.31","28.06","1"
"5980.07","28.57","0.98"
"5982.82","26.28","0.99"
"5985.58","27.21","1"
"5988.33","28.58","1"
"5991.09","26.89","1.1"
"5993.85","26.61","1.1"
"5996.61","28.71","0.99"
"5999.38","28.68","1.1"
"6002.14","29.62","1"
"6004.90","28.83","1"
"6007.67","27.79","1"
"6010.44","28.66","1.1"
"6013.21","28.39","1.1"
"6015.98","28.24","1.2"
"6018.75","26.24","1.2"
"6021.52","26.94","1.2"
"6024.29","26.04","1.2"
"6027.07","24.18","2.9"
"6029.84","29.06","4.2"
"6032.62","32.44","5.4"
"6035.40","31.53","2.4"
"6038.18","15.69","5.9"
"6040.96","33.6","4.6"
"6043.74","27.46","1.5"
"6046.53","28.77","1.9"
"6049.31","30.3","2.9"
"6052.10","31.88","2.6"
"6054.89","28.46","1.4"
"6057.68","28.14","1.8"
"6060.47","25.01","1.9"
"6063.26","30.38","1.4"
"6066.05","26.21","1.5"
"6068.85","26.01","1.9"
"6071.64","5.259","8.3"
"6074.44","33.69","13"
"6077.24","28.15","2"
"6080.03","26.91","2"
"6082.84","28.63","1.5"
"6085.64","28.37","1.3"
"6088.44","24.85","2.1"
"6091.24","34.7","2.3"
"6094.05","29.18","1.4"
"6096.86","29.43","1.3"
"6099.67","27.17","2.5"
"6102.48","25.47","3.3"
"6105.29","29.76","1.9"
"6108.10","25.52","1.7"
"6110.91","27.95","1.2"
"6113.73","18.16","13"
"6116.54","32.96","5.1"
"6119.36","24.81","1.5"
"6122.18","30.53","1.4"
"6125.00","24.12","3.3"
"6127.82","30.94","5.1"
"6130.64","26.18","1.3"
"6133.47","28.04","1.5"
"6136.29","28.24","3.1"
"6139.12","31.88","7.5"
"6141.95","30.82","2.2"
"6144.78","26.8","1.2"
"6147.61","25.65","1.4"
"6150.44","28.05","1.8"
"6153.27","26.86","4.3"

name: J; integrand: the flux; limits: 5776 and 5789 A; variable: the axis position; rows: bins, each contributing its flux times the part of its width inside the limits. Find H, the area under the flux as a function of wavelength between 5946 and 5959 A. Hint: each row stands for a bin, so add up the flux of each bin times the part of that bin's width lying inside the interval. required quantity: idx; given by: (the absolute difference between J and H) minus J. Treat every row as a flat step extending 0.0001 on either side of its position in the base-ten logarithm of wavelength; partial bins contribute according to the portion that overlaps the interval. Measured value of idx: -360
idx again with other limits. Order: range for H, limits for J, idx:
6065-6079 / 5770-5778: -133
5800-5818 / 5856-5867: -115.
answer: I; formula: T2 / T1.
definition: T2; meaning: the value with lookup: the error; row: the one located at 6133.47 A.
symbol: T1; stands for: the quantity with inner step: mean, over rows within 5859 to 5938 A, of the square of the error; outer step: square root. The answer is 1.34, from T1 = 1.1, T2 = 1.5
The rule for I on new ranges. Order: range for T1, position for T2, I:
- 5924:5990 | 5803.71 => 2.56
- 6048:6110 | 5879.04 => 0.25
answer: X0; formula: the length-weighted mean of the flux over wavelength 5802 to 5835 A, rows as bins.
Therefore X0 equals 30.3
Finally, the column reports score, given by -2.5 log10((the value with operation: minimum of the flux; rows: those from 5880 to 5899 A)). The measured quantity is -3.38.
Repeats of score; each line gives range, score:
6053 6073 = -1.80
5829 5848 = -3.63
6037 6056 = -2.99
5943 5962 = -3.57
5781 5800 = -3.59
